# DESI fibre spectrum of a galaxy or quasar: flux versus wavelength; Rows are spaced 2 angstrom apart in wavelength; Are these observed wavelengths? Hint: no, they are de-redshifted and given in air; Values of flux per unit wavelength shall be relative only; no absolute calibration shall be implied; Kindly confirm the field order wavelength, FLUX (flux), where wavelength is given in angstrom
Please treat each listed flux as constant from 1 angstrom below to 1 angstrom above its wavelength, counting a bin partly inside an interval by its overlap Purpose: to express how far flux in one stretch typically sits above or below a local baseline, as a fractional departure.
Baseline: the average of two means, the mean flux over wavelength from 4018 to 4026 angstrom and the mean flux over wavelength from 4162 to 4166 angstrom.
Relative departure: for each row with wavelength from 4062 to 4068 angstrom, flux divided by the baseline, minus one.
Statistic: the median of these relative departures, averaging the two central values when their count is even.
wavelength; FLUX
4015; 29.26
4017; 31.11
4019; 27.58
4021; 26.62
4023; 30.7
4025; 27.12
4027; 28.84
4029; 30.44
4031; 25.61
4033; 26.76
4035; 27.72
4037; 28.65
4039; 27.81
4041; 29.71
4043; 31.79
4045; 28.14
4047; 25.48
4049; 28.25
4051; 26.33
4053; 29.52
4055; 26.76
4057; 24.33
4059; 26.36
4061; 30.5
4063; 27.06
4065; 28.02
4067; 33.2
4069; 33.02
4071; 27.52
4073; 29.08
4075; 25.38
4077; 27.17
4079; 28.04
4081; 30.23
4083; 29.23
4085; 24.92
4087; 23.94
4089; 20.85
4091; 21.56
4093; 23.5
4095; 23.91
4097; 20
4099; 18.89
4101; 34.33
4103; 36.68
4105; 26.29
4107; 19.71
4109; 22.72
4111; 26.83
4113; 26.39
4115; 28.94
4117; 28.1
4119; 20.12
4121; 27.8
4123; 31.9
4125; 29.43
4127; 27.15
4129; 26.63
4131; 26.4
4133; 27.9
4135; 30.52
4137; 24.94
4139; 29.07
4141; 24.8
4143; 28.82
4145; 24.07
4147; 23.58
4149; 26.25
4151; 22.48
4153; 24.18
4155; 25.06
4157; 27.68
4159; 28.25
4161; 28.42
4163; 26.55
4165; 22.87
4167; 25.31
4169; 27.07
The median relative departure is 0.063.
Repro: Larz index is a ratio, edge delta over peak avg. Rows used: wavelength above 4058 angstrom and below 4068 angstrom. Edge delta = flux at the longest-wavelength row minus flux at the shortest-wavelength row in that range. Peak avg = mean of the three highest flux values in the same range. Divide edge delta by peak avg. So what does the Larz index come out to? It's 0.22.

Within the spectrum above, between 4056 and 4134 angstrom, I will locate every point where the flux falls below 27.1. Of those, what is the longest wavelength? 4131 angstrom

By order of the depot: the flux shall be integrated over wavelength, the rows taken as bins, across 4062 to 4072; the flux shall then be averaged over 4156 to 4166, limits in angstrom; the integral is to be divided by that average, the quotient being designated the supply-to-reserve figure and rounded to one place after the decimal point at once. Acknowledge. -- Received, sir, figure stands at 11.1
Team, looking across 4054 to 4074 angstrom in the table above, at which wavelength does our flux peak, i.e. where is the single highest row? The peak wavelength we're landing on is 4067 angstrom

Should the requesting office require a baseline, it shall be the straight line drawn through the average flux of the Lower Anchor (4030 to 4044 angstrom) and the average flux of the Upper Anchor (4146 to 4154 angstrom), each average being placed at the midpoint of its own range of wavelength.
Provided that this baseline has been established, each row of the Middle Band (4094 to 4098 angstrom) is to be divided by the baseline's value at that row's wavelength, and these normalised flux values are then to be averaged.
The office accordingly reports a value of 0.84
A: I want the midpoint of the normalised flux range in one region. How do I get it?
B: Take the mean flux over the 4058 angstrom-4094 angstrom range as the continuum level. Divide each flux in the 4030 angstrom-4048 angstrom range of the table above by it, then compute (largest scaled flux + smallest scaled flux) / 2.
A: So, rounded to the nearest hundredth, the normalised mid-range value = 1.05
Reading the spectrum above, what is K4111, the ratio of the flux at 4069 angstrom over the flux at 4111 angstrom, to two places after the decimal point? 1.23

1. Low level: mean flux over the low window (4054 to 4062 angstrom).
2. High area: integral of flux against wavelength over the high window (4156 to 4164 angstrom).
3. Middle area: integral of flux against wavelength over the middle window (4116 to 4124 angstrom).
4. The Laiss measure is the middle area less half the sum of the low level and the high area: 91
